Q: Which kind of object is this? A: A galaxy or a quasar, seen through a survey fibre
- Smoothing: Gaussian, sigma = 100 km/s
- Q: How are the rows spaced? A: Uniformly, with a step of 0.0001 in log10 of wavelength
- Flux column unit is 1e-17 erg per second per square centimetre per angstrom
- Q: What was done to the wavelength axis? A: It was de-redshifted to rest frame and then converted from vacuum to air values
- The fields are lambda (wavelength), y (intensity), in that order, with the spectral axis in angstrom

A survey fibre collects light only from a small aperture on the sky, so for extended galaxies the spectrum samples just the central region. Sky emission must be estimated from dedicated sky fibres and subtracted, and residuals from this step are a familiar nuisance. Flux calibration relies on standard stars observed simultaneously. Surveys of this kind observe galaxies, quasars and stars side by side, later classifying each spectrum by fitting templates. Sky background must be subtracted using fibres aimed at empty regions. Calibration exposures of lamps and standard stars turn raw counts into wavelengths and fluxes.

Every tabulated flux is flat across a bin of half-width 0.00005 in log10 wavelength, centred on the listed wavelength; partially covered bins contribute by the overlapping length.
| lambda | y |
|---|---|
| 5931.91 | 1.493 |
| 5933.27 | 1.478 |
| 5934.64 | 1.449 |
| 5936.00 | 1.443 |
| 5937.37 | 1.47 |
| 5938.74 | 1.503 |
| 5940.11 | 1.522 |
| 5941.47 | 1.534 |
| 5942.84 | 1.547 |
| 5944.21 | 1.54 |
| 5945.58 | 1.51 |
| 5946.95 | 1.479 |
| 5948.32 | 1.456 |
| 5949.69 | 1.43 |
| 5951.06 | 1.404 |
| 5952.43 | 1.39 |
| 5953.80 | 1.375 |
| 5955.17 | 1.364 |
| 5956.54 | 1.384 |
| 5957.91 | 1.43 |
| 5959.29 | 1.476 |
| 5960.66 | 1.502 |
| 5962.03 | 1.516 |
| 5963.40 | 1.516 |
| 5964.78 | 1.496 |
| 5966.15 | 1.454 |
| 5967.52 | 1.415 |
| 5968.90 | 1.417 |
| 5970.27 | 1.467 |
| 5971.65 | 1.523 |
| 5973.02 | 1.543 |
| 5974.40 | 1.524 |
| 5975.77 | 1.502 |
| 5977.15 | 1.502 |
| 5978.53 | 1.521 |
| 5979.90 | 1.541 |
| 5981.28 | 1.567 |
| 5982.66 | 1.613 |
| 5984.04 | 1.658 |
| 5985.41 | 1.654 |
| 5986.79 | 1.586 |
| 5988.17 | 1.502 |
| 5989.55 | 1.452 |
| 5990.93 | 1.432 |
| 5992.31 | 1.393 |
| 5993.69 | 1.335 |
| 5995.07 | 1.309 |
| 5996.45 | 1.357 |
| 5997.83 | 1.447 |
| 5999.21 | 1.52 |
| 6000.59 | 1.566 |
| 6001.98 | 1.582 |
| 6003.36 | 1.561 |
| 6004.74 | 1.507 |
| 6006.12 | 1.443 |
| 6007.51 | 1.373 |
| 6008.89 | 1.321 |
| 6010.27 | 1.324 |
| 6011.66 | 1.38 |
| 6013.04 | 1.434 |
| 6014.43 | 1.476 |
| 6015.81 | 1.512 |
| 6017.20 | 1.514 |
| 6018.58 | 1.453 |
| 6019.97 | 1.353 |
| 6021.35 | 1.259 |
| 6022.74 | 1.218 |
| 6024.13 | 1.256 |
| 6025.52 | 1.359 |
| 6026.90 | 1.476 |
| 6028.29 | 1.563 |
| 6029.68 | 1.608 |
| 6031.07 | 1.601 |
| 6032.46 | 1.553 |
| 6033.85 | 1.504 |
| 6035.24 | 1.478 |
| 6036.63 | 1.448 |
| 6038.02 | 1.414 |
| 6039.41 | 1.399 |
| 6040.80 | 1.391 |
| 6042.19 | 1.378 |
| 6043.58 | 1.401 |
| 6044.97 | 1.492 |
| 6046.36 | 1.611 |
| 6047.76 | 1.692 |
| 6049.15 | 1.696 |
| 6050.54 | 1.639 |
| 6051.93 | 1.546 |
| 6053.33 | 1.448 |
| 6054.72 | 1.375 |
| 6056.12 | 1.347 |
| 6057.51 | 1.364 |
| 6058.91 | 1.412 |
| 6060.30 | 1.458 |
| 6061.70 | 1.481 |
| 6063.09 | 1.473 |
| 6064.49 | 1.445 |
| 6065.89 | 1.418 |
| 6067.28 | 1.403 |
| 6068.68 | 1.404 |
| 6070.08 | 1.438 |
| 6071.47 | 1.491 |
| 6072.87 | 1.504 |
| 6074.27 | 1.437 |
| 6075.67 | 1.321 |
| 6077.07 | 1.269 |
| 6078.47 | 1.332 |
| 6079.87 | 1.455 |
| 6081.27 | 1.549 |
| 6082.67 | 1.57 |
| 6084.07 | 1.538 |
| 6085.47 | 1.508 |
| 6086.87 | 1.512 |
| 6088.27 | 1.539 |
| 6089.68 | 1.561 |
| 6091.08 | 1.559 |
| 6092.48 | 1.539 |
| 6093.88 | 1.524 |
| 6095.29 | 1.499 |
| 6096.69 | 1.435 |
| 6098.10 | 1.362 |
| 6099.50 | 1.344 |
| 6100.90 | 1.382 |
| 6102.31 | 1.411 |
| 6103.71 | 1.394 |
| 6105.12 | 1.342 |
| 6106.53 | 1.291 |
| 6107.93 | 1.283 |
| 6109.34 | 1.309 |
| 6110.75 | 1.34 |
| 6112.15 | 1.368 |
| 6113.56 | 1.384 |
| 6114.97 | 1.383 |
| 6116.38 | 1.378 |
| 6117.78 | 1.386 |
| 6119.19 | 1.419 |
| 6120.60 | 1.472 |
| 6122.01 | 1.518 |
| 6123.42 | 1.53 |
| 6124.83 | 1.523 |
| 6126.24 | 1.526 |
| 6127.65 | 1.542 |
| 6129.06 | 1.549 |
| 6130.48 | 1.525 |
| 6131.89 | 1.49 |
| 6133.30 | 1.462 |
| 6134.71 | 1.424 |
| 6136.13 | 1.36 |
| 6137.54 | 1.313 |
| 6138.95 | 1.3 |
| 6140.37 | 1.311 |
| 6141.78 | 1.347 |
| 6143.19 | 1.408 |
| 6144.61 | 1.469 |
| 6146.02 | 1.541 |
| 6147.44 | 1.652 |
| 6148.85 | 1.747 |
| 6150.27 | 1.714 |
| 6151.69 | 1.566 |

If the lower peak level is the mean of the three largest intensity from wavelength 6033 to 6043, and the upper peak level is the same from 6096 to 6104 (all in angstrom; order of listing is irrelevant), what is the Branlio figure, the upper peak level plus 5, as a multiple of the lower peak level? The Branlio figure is 4.3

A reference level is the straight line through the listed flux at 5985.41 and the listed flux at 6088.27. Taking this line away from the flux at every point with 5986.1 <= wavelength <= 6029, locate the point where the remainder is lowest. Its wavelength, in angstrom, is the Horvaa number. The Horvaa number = 6022.74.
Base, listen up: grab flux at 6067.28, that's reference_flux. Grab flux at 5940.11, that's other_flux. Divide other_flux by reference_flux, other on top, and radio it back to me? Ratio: 1.08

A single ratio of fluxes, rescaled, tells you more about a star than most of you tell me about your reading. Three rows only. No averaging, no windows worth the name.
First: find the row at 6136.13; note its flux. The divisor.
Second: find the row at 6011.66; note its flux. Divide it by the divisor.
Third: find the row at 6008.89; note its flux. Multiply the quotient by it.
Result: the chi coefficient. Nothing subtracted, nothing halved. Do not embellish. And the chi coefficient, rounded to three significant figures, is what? 1.34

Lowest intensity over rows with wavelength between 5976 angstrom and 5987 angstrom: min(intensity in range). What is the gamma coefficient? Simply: 1.502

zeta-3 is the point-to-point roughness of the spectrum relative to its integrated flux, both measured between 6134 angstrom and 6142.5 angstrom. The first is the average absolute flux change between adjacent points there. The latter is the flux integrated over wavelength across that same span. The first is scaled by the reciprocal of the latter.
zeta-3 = 0.0030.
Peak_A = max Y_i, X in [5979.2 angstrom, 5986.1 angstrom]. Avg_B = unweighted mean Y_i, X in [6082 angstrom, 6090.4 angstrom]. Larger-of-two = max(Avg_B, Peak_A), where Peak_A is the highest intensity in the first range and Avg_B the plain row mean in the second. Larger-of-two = 1.66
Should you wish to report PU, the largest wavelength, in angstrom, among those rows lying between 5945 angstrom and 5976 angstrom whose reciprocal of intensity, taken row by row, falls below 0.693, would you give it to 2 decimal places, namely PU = 5975.77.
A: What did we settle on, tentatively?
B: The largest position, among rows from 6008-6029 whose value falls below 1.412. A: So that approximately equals 6025.52 angstrom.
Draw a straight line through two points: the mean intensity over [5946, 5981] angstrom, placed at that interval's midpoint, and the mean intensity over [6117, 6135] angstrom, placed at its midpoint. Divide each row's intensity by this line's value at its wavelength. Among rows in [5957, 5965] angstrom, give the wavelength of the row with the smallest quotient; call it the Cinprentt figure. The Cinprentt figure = 5957.91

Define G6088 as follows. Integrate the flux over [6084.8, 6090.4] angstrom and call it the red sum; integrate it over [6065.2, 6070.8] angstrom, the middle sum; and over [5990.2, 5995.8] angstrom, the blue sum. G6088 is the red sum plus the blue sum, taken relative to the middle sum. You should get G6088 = 2.04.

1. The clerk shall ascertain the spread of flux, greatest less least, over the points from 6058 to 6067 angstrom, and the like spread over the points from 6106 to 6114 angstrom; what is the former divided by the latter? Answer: 0.7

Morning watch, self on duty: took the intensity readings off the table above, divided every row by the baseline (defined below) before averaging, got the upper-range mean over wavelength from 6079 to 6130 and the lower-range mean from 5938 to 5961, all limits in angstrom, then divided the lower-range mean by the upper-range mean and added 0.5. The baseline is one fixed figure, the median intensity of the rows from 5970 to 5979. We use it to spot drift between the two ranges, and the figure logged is 1.51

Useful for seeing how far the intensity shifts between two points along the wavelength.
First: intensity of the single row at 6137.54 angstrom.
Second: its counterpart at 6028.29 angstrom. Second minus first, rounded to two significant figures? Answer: 0.25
